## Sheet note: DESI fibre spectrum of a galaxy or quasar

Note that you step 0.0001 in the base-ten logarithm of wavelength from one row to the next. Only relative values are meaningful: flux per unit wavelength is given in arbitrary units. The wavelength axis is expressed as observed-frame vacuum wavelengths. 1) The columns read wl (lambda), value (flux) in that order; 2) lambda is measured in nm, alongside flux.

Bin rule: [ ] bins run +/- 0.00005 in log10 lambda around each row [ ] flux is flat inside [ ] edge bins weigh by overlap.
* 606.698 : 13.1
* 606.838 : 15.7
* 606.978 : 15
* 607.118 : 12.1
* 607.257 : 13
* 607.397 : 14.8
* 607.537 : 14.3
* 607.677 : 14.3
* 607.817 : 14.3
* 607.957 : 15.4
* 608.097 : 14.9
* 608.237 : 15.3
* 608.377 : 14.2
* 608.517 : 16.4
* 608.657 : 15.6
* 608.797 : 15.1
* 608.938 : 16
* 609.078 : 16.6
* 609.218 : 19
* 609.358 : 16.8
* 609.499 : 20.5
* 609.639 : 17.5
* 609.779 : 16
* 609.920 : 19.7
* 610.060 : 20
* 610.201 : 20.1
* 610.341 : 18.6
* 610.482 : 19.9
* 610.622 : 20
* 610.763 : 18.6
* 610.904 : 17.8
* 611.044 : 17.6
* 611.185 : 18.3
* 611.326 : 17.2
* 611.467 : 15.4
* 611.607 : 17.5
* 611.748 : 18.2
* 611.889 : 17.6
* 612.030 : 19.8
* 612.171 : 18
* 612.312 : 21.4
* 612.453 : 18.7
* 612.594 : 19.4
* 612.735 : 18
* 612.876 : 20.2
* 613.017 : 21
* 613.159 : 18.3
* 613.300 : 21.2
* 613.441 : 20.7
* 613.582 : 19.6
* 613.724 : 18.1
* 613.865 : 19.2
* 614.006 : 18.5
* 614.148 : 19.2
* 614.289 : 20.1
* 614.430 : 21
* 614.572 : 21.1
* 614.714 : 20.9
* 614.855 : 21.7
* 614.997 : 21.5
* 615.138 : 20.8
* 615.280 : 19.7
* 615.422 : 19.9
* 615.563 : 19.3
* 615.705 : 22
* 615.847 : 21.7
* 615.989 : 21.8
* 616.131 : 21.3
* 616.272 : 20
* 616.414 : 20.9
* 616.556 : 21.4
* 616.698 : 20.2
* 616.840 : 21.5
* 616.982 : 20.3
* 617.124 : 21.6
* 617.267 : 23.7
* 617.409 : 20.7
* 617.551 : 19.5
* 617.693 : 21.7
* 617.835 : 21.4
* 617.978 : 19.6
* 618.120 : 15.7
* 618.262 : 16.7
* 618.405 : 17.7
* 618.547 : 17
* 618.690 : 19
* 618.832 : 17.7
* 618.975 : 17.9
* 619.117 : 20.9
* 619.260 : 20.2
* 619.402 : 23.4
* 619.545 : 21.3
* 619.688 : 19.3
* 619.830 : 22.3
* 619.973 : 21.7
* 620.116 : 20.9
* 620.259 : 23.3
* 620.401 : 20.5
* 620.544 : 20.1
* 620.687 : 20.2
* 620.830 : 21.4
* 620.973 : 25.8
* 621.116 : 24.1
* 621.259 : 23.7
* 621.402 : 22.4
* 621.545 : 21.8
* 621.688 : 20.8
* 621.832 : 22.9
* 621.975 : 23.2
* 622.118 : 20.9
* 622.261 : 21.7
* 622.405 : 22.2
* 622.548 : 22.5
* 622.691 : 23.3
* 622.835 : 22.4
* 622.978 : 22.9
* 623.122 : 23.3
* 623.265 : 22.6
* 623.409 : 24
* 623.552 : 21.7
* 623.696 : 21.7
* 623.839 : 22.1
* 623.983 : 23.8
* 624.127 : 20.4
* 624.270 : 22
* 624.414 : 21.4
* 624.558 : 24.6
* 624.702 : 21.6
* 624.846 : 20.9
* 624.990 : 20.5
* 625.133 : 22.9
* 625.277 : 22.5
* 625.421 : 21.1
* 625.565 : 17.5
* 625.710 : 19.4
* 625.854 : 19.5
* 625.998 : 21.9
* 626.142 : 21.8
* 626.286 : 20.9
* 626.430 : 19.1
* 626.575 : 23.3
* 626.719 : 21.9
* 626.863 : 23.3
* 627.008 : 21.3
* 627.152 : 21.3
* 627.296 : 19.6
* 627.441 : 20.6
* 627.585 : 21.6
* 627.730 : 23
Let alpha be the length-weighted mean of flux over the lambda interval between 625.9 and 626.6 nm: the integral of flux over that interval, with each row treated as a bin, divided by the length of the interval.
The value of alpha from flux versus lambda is 21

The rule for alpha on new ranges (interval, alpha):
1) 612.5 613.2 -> 19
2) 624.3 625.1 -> 22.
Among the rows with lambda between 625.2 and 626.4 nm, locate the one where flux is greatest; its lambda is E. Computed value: 625.277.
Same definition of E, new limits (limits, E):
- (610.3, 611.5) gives 610.622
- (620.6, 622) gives 620.973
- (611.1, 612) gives 611.185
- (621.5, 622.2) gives 621.975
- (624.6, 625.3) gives 625.133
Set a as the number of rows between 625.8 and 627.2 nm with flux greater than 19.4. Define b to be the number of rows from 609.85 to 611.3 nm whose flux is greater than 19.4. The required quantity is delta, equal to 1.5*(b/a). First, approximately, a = 9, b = 5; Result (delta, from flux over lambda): 0.8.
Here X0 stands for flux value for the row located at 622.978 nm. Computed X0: 22.9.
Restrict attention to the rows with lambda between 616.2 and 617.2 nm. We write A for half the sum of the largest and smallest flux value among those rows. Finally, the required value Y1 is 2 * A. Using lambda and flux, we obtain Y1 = 41.6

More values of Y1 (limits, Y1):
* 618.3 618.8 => 36.0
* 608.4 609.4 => 34.1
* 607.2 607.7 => 27.8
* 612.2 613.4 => 39.4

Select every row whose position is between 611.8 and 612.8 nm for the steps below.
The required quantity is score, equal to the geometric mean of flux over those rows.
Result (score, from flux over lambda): 18.9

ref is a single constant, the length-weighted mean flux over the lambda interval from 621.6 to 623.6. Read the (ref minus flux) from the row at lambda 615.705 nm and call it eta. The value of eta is 0.5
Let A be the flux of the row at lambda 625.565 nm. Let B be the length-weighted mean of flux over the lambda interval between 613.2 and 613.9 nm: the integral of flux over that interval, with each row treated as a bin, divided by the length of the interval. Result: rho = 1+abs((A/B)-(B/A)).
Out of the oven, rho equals 1.24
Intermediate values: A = 17.5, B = 19.7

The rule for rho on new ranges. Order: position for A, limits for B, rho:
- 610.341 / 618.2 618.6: 1.16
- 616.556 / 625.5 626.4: 1.12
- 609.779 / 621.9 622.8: 1.68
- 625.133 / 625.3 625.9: 1.31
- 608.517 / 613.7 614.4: 1.32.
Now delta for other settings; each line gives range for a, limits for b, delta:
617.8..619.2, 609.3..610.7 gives 3.0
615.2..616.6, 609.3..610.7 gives 1.0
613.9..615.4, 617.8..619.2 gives 0.6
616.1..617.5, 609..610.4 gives 0.6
